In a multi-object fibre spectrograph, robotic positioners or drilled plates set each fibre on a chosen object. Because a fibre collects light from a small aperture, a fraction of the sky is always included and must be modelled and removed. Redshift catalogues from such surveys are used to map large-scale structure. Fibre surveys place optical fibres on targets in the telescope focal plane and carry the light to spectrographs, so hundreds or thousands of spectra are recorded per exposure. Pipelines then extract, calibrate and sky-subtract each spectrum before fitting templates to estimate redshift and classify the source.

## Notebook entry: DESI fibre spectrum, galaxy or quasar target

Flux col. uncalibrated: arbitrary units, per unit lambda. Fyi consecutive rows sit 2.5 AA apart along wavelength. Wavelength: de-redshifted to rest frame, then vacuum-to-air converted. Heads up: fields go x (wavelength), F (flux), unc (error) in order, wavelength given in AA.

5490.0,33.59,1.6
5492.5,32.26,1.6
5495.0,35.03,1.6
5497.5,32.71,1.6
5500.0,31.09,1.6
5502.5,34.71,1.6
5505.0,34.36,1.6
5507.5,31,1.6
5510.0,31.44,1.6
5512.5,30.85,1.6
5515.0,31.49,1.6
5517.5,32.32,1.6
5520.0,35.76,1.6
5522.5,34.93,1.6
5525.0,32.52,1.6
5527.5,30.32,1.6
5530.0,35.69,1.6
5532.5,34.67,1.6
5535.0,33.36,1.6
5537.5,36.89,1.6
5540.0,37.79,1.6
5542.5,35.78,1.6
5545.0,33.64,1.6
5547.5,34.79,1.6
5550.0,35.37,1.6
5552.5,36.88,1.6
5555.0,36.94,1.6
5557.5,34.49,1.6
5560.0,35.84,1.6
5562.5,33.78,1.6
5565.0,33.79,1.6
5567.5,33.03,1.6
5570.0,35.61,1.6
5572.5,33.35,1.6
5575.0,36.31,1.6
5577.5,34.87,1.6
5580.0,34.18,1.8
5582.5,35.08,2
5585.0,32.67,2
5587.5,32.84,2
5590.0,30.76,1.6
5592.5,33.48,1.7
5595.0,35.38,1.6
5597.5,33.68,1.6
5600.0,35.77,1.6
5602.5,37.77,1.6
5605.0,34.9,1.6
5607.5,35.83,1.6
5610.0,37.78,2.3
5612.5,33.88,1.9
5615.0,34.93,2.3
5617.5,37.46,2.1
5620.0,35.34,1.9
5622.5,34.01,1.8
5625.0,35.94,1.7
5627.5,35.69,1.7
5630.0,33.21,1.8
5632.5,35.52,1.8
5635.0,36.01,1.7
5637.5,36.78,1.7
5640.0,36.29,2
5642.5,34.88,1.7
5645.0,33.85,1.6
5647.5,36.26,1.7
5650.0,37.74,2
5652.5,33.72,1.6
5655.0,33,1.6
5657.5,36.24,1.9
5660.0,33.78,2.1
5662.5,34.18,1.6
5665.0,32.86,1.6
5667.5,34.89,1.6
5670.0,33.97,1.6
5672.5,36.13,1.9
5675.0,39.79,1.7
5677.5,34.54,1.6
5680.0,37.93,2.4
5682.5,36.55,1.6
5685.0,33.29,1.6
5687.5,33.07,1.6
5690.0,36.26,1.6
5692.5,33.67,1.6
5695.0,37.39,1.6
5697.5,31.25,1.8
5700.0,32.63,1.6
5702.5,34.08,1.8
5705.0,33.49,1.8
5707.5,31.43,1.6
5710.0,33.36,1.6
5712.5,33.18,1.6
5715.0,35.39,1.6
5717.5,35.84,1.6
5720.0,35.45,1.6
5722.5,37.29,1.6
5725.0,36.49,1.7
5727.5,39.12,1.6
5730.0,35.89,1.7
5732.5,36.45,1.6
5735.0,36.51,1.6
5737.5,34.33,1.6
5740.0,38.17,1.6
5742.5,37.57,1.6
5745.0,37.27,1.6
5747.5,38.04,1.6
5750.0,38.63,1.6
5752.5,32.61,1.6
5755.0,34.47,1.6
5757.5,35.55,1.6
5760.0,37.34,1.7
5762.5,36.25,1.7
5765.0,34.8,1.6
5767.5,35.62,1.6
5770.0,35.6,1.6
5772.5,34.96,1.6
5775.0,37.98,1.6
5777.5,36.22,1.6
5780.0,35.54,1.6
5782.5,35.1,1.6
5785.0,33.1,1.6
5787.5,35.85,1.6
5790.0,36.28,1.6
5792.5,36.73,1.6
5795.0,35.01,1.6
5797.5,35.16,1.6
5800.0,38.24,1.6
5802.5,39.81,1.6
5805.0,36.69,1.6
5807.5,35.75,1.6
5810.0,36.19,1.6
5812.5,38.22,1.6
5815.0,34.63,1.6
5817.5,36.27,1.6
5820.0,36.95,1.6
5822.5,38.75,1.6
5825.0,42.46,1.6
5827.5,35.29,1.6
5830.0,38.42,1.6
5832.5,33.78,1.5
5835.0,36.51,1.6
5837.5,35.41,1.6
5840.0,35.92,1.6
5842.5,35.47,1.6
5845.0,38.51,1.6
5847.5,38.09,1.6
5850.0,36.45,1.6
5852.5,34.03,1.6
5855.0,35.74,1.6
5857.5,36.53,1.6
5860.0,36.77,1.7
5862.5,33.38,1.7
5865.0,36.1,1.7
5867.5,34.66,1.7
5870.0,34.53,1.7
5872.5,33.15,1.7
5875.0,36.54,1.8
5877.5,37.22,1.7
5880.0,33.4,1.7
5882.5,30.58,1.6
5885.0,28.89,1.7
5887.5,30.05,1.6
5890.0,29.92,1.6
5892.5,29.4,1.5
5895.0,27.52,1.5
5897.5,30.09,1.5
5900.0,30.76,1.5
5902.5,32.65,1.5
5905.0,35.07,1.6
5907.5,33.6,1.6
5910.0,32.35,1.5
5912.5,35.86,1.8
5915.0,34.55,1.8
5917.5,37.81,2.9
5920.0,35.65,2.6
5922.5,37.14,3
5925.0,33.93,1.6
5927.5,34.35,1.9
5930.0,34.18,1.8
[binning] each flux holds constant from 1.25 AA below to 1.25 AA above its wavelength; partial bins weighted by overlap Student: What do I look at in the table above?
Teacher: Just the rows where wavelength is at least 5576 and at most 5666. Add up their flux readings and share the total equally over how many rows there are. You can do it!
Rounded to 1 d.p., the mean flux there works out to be 34.9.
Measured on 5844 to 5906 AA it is 33.6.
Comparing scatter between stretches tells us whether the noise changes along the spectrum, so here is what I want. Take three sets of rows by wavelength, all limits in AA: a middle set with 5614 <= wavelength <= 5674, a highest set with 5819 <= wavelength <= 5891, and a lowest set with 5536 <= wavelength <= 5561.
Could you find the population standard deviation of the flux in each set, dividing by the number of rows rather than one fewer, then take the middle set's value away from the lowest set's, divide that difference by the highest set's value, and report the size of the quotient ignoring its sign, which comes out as 0.04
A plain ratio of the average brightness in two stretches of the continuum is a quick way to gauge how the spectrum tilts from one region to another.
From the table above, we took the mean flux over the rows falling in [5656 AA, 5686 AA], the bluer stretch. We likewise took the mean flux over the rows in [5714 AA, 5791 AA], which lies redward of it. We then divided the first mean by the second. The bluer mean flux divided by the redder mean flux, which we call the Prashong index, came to 0.98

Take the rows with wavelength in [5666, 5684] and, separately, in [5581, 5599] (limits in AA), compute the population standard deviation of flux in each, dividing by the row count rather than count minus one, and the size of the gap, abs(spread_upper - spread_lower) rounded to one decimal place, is 0.5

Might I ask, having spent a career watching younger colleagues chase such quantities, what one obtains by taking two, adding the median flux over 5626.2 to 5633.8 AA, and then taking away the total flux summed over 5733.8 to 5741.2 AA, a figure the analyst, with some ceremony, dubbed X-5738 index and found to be -71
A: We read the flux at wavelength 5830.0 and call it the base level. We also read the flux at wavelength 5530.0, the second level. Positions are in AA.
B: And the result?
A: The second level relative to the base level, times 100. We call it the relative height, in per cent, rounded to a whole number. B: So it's 93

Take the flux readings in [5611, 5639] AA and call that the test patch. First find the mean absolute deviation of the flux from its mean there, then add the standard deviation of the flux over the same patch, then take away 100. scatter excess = -97.8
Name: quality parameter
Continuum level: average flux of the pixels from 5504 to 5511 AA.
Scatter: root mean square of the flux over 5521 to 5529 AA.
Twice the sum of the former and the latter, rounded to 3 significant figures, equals 130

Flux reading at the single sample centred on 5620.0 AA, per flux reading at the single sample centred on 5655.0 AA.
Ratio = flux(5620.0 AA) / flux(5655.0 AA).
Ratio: 1.07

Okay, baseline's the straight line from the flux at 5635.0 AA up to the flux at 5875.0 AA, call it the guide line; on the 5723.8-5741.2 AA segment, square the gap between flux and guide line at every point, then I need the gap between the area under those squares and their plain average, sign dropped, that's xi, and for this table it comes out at 38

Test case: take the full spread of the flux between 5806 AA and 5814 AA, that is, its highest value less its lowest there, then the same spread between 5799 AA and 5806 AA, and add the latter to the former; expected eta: 5.6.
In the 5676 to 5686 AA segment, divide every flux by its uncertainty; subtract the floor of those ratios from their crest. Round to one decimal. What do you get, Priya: 7.0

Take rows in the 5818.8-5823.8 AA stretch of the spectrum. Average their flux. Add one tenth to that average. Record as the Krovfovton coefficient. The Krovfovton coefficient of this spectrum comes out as 38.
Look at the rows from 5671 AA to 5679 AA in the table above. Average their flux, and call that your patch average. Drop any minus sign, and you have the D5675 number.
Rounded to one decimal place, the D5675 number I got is 36.8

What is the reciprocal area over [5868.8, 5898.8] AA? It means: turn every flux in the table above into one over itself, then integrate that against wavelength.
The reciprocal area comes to 1.0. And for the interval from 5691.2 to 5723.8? 1.0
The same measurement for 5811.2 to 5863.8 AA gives 1.4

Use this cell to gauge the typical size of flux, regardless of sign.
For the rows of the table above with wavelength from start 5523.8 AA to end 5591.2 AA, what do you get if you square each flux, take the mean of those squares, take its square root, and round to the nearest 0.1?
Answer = 34.5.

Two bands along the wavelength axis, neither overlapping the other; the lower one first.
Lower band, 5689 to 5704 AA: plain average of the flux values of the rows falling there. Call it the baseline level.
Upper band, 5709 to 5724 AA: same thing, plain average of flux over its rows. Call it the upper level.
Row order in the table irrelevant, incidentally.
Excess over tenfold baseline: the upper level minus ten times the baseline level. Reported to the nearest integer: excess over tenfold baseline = -307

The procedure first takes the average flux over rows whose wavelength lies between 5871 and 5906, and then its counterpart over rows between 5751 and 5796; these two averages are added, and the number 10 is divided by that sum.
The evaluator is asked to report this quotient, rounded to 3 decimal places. 0.149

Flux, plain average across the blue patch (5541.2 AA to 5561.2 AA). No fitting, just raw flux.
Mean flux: 35.5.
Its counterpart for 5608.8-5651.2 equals 35.6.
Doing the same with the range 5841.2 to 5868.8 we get 36.0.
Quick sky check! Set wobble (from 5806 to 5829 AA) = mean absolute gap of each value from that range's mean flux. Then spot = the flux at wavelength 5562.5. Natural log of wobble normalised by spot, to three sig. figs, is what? -2.95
